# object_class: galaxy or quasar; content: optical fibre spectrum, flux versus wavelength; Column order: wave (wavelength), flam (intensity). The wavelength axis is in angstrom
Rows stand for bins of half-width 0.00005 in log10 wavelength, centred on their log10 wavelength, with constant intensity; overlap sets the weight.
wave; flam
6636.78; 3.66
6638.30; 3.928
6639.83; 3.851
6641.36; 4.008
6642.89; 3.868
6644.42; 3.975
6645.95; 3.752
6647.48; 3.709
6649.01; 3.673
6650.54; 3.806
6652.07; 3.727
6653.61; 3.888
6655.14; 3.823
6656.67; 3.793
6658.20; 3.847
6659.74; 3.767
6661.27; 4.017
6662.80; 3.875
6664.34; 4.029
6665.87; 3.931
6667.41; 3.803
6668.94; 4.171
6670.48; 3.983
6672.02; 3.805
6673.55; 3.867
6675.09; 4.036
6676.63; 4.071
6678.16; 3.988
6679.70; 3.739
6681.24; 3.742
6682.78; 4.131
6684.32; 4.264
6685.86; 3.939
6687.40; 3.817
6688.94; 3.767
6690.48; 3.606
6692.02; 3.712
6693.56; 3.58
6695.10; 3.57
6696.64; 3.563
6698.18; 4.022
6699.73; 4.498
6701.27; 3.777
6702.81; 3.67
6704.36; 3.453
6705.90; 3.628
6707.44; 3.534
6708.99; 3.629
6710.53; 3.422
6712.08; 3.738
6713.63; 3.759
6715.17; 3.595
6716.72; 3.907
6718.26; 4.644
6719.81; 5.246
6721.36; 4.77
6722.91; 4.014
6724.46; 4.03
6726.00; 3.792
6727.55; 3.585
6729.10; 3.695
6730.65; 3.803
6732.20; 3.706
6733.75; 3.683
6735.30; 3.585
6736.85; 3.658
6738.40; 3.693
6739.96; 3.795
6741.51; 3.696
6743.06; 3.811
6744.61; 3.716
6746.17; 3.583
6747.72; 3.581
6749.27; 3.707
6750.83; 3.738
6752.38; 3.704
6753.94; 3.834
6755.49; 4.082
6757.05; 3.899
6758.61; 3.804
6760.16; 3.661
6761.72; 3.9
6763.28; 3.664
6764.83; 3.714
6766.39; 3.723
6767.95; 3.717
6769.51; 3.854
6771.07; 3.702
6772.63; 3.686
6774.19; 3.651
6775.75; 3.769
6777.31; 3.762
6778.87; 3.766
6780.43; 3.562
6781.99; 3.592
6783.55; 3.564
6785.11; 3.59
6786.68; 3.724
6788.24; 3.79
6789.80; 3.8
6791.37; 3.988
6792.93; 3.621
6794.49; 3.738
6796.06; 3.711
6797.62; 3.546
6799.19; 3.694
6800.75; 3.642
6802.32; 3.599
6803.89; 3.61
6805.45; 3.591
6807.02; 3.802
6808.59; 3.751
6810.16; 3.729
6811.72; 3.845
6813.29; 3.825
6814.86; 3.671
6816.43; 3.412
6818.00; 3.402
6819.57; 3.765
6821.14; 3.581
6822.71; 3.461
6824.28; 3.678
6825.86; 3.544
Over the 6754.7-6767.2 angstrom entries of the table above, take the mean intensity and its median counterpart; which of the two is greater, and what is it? 3.81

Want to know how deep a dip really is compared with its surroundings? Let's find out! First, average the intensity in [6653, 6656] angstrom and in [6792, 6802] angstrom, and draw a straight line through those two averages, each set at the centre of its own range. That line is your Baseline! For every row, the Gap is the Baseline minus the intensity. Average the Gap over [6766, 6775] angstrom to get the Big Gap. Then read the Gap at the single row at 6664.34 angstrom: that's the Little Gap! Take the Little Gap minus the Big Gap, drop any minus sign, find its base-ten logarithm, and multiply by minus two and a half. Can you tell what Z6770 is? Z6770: 2.0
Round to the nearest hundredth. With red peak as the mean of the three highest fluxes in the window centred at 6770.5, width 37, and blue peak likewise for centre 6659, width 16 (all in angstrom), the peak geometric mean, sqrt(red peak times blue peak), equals 3.98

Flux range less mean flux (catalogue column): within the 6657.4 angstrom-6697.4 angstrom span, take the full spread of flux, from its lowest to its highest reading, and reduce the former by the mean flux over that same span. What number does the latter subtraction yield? -3.17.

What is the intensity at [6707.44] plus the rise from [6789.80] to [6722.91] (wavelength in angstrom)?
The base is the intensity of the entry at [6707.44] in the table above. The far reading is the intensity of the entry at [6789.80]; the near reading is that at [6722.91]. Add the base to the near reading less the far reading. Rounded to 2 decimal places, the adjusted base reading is 3.75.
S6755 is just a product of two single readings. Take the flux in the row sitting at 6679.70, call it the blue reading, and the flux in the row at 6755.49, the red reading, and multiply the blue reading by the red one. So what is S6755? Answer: 15.3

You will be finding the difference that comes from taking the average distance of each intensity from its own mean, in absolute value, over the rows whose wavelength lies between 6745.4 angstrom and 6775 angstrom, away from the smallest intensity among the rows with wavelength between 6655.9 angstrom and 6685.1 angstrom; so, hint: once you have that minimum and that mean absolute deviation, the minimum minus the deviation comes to 3.65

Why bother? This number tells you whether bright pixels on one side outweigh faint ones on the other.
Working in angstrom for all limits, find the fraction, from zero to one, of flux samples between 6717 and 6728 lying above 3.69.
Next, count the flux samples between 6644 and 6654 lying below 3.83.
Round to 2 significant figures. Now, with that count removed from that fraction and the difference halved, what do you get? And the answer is -2.1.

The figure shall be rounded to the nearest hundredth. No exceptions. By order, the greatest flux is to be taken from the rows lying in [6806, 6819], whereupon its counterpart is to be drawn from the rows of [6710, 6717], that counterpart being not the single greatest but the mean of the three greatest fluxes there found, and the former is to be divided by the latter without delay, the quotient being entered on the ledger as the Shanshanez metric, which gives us 1.01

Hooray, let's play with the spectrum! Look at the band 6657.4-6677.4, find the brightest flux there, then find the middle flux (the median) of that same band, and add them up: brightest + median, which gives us 8.1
